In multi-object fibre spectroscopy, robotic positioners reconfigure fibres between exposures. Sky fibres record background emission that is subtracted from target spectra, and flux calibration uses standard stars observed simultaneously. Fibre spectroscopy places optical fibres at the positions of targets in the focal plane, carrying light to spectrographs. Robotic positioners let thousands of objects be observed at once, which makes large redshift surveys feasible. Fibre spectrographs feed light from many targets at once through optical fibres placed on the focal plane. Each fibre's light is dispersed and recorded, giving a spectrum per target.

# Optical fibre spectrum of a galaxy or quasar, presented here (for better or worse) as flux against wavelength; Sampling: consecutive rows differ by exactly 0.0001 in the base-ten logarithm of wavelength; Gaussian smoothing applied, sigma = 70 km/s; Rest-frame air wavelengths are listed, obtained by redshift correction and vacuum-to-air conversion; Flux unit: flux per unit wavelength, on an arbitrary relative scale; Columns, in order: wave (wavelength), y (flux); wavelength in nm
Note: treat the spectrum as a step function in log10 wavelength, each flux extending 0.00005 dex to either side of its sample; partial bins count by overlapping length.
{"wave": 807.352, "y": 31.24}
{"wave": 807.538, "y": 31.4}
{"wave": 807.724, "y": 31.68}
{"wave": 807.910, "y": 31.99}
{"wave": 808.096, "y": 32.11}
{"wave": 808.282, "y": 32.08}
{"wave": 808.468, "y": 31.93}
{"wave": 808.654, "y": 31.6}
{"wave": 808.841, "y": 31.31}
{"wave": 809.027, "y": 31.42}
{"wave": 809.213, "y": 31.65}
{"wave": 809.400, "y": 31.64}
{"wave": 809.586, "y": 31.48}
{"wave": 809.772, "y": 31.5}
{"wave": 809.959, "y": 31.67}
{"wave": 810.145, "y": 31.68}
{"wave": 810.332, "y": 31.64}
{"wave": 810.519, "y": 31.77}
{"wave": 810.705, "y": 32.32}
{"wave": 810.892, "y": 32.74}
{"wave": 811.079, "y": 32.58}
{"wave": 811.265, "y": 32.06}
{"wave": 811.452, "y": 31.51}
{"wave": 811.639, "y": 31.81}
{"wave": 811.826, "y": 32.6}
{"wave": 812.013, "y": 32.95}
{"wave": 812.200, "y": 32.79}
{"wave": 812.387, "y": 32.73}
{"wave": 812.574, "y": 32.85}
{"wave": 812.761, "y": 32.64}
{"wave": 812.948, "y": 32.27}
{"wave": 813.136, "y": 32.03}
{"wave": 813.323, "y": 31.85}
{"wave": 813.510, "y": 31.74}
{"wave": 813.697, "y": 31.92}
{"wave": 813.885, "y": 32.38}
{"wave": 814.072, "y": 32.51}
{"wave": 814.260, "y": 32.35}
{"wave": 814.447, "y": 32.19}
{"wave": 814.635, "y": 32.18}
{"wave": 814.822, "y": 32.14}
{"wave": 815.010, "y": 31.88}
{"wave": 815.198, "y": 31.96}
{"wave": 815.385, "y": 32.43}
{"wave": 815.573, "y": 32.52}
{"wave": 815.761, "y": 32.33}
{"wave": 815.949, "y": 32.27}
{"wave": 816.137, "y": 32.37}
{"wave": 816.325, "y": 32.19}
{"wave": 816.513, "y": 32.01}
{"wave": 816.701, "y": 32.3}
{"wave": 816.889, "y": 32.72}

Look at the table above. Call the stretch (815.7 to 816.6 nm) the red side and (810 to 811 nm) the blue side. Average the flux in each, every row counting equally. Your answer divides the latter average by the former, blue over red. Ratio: 0.99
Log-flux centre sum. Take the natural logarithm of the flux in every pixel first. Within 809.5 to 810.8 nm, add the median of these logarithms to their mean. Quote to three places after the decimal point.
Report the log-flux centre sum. 6.912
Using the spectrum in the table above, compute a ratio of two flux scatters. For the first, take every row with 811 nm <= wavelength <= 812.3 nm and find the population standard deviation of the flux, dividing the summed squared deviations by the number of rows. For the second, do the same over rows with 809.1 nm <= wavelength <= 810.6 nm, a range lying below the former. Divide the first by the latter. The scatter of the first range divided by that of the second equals 5.6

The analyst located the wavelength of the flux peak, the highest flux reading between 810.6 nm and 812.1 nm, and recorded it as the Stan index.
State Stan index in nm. 812.013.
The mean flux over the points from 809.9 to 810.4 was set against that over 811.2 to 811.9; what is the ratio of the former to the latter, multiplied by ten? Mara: 9.9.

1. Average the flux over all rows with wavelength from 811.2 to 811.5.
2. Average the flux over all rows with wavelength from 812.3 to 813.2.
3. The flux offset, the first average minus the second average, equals -0.72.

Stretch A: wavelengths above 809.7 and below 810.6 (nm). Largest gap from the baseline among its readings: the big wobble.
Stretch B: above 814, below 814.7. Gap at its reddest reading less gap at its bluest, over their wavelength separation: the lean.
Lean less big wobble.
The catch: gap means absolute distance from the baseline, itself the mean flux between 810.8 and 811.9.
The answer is -1.2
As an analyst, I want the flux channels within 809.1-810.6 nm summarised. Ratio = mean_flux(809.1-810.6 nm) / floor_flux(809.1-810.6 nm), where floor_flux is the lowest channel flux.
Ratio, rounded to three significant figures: 1.00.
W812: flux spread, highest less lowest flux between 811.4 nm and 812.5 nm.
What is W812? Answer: 1.4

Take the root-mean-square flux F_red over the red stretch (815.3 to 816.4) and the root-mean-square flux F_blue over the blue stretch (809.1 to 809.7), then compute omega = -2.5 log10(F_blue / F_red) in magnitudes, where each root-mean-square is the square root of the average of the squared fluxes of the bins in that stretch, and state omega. 0.026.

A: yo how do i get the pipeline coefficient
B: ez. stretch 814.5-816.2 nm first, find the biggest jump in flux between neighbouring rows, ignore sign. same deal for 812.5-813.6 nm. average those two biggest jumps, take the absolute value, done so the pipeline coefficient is 0.42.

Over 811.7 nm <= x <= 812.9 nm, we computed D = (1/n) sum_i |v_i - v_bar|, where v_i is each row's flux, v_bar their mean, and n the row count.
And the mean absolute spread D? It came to 0.10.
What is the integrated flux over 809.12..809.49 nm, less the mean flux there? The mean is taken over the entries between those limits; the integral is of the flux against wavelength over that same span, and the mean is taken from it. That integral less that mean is -19.9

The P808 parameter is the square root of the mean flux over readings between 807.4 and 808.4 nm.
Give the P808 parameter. 5.64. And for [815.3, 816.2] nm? 5.69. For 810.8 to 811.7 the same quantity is 5.67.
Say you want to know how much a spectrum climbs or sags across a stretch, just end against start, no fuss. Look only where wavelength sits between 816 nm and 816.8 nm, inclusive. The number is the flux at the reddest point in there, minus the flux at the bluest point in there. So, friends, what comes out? -0.1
